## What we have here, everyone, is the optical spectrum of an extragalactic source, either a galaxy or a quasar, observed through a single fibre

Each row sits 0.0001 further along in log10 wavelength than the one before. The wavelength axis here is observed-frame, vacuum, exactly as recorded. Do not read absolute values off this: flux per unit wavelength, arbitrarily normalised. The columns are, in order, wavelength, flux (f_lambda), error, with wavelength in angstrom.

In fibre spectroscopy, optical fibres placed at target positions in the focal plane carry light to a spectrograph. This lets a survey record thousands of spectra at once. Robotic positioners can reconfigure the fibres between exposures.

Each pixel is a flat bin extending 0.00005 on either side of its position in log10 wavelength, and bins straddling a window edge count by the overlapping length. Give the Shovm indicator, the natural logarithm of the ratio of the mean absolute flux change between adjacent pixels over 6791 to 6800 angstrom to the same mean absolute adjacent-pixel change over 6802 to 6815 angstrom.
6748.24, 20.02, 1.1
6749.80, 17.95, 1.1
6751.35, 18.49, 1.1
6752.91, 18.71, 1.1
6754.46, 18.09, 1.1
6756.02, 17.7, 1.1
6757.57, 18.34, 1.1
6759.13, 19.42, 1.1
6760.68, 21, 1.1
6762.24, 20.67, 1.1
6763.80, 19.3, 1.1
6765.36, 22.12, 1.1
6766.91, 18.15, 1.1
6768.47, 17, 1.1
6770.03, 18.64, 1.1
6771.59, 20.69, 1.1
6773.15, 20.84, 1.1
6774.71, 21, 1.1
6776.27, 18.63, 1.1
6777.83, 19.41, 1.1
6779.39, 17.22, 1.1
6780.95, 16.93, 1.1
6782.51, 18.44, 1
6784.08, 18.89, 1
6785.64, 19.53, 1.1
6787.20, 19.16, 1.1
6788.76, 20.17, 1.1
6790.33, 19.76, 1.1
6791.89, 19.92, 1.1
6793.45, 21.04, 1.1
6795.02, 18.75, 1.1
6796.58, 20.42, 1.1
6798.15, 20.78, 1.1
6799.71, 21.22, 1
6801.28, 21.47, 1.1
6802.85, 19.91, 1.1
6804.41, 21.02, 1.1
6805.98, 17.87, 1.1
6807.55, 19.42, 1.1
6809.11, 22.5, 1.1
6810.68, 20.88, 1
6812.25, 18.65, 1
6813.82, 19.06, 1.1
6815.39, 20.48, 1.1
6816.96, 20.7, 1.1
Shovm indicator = -0.47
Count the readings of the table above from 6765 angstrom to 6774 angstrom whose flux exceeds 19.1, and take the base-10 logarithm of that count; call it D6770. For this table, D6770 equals 0.48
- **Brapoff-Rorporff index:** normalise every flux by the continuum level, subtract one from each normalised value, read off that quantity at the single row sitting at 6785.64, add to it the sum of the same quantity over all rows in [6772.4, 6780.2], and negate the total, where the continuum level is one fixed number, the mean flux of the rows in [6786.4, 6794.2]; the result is 0.17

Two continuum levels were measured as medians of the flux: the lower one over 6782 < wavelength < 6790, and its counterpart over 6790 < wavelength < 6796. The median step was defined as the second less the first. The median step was 0.7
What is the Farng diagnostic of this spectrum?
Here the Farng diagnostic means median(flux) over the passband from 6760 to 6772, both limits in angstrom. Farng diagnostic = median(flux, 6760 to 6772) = 20.0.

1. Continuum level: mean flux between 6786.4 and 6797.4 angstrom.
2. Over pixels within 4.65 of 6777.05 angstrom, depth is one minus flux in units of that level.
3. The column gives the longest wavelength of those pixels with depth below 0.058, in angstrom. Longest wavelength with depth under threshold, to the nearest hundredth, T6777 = 6777.83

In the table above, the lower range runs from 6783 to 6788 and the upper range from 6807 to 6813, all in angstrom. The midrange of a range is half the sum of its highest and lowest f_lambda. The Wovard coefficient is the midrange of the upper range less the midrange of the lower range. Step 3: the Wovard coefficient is 1.4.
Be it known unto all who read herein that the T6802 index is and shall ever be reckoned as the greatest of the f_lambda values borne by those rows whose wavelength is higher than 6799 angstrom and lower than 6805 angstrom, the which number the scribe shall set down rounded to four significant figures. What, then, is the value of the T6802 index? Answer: 21.47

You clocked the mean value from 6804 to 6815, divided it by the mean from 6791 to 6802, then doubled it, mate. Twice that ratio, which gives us 1.94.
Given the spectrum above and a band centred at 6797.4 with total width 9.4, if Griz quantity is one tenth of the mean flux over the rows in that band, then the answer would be 2.06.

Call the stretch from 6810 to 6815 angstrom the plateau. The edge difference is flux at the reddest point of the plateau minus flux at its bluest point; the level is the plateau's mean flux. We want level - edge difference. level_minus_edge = 21.4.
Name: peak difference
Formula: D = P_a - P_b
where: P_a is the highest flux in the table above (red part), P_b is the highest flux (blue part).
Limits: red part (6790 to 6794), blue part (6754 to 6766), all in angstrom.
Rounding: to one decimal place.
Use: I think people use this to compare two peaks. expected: -1.1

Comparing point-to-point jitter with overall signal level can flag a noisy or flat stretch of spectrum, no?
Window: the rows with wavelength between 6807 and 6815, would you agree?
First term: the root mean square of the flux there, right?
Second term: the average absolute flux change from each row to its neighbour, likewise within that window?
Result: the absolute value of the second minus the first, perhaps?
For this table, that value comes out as 18.3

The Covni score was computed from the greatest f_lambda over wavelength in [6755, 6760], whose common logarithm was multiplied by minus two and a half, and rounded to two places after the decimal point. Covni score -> -3.22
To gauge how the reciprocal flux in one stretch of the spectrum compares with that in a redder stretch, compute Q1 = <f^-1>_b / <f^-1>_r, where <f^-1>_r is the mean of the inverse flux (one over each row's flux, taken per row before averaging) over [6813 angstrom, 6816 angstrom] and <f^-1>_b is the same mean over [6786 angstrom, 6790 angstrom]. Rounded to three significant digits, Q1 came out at 1.00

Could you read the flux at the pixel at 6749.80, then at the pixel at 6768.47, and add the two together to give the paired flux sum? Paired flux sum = 35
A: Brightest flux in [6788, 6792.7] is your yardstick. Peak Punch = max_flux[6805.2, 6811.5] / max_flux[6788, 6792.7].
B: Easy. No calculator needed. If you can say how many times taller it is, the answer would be 1.12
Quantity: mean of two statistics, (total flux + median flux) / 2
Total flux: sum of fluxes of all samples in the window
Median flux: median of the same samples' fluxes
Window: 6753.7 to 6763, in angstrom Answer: 67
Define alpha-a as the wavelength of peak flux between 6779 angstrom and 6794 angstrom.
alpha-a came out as 6793.45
